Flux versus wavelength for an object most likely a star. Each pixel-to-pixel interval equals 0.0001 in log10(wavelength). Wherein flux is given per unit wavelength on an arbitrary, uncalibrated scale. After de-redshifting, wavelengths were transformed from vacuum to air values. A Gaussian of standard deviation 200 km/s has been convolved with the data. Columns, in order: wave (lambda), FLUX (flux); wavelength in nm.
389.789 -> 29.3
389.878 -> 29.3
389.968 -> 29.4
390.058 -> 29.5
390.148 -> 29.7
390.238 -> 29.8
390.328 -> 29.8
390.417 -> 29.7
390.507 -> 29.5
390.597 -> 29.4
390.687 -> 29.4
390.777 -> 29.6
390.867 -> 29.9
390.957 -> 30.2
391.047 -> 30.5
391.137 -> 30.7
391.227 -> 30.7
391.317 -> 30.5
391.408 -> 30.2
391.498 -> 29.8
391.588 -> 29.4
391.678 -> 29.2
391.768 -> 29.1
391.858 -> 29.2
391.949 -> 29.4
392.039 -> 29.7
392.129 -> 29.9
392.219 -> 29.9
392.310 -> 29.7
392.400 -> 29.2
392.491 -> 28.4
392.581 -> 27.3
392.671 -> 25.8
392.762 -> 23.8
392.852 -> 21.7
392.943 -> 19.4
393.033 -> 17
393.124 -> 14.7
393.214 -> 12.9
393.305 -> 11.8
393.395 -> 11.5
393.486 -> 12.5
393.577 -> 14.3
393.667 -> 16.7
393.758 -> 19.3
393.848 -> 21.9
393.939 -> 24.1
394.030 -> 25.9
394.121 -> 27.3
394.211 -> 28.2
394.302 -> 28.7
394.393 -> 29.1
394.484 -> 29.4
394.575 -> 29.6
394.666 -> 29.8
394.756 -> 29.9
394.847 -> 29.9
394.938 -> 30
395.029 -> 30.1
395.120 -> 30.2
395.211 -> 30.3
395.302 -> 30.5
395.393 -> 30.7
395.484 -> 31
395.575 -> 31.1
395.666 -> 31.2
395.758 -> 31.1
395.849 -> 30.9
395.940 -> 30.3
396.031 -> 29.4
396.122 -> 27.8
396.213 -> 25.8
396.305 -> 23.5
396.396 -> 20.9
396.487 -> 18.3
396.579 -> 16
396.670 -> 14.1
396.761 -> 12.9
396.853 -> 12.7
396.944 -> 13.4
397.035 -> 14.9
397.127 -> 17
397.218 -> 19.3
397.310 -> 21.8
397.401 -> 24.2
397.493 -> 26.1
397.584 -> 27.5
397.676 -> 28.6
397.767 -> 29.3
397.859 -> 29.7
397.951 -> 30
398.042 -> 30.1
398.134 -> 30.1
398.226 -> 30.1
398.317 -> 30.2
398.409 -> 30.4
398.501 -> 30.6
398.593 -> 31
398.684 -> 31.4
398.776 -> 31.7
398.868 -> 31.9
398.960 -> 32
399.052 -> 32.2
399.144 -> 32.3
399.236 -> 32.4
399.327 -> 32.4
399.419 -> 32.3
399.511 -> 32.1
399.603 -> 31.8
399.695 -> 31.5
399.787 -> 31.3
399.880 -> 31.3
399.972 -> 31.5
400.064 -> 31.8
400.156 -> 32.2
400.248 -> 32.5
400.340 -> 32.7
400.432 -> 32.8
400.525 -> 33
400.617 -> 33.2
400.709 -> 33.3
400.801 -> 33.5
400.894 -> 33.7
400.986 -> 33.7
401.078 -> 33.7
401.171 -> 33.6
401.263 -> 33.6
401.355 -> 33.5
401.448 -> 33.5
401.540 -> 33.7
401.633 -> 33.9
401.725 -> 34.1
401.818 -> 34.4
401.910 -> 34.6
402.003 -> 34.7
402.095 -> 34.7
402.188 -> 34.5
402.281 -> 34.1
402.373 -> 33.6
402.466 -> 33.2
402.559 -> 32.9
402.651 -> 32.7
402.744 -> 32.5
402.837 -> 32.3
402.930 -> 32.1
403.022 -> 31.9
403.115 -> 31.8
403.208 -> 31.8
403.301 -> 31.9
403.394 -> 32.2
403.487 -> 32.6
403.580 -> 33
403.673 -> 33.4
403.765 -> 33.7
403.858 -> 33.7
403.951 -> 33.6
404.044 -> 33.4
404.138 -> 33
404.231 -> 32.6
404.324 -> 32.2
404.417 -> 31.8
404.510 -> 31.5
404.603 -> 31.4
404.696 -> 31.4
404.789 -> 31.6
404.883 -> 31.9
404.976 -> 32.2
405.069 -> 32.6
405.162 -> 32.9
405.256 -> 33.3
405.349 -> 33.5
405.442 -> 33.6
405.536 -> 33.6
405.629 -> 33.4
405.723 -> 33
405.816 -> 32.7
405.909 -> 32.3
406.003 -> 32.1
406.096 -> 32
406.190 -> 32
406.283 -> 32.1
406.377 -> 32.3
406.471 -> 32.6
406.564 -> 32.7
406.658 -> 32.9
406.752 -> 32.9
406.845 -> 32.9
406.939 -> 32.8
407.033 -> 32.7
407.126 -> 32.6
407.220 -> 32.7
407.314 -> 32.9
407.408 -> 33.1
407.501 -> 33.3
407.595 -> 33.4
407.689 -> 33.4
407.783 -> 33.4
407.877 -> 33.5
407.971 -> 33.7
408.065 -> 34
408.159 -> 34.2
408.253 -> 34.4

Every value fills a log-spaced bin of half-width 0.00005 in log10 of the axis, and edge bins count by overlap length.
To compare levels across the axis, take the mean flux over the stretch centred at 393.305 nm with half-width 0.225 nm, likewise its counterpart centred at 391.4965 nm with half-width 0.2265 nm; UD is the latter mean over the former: 2.35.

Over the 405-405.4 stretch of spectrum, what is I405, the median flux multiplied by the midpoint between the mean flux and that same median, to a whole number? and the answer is 1095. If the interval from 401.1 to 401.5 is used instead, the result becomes 1126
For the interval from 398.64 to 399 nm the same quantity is 1010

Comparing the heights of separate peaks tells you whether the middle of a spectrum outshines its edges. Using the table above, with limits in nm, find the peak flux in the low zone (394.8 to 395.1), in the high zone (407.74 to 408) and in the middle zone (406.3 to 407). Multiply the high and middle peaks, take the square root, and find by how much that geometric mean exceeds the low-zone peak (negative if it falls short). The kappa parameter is 3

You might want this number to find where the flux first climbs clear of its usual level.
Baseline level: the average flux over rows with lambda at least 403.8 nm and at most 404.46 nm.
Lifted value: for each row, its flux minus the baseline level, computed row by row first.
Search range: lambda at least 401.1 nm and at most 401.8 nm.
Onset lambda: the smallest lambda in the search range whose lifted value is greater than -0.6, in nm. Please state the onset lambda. 401.171 nm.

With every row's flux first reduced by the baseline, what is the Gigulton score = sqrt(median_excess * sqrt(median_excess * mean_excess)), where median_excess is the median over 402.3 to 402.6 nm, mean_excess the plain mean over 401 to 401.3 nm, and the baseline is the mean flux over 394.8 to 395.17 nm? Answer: 3.3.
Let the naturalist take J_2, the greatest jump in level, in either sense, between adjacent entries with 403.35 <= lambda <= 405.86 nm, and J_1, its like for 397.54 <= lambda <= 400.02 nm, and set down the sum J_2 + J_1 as 1.5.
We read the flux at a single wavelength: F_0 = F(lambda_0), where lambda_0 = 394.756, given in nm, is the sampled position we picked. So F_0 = 29.9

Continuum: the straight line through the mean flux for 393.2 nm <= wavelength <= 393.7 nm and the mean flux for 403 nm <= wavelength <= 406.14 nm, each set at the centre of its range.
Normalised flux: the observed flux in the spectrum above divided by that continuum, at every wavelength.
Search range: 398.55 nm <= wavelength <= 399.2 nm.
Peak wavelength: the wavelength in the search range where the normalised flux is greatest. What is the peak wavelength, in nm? 398.776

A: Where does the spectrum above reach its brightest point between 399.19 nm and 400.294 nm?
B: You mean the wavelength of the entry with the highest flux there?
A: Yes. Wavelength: 400.248 nm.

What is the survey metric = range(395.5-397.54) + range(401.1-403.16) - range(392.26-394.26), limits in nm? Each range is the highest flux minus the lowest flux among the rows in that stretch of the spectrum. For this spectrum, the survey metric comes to 3.2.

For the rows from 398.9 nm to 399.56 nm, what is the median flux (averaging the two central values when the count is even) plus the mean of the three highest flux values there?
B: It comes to 64.7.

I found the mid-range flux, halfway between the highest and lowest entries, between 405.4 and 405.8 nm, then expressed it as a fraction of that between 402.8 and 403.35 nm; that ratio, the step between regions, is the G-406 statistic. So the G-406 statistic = 1.04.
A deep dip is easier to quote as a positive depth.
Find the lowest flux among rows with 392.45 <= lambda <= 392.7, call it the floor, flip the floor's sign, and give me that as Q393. -26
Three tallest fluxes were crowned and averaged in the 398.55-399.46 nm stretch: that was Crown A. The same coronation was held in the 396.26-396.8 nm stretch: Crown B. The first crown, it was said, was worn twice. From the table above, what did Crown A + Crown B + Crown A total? 86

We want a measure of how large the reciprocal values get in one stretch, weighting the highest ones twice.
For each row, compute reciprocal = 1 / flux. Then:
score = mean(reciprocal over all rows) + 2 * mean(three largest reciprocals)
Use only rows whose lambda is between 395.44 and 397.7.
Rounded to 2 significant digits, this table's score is 0.20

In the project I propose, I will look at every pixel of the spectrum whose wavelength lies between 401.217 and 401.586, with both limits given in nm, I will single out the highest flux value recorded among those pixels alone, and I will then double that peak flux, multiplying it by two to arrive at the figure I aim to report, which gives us 67.4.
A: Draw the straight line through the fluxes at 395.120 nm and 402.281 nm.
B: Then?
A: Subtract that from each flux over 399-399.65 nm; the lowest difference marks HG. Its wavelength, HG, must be 399.603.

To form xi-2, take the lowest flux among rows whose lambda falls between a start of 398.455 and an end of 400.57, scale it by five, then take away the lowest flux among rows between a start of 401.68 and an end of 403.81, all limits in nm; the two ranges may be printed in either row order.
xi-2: 121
